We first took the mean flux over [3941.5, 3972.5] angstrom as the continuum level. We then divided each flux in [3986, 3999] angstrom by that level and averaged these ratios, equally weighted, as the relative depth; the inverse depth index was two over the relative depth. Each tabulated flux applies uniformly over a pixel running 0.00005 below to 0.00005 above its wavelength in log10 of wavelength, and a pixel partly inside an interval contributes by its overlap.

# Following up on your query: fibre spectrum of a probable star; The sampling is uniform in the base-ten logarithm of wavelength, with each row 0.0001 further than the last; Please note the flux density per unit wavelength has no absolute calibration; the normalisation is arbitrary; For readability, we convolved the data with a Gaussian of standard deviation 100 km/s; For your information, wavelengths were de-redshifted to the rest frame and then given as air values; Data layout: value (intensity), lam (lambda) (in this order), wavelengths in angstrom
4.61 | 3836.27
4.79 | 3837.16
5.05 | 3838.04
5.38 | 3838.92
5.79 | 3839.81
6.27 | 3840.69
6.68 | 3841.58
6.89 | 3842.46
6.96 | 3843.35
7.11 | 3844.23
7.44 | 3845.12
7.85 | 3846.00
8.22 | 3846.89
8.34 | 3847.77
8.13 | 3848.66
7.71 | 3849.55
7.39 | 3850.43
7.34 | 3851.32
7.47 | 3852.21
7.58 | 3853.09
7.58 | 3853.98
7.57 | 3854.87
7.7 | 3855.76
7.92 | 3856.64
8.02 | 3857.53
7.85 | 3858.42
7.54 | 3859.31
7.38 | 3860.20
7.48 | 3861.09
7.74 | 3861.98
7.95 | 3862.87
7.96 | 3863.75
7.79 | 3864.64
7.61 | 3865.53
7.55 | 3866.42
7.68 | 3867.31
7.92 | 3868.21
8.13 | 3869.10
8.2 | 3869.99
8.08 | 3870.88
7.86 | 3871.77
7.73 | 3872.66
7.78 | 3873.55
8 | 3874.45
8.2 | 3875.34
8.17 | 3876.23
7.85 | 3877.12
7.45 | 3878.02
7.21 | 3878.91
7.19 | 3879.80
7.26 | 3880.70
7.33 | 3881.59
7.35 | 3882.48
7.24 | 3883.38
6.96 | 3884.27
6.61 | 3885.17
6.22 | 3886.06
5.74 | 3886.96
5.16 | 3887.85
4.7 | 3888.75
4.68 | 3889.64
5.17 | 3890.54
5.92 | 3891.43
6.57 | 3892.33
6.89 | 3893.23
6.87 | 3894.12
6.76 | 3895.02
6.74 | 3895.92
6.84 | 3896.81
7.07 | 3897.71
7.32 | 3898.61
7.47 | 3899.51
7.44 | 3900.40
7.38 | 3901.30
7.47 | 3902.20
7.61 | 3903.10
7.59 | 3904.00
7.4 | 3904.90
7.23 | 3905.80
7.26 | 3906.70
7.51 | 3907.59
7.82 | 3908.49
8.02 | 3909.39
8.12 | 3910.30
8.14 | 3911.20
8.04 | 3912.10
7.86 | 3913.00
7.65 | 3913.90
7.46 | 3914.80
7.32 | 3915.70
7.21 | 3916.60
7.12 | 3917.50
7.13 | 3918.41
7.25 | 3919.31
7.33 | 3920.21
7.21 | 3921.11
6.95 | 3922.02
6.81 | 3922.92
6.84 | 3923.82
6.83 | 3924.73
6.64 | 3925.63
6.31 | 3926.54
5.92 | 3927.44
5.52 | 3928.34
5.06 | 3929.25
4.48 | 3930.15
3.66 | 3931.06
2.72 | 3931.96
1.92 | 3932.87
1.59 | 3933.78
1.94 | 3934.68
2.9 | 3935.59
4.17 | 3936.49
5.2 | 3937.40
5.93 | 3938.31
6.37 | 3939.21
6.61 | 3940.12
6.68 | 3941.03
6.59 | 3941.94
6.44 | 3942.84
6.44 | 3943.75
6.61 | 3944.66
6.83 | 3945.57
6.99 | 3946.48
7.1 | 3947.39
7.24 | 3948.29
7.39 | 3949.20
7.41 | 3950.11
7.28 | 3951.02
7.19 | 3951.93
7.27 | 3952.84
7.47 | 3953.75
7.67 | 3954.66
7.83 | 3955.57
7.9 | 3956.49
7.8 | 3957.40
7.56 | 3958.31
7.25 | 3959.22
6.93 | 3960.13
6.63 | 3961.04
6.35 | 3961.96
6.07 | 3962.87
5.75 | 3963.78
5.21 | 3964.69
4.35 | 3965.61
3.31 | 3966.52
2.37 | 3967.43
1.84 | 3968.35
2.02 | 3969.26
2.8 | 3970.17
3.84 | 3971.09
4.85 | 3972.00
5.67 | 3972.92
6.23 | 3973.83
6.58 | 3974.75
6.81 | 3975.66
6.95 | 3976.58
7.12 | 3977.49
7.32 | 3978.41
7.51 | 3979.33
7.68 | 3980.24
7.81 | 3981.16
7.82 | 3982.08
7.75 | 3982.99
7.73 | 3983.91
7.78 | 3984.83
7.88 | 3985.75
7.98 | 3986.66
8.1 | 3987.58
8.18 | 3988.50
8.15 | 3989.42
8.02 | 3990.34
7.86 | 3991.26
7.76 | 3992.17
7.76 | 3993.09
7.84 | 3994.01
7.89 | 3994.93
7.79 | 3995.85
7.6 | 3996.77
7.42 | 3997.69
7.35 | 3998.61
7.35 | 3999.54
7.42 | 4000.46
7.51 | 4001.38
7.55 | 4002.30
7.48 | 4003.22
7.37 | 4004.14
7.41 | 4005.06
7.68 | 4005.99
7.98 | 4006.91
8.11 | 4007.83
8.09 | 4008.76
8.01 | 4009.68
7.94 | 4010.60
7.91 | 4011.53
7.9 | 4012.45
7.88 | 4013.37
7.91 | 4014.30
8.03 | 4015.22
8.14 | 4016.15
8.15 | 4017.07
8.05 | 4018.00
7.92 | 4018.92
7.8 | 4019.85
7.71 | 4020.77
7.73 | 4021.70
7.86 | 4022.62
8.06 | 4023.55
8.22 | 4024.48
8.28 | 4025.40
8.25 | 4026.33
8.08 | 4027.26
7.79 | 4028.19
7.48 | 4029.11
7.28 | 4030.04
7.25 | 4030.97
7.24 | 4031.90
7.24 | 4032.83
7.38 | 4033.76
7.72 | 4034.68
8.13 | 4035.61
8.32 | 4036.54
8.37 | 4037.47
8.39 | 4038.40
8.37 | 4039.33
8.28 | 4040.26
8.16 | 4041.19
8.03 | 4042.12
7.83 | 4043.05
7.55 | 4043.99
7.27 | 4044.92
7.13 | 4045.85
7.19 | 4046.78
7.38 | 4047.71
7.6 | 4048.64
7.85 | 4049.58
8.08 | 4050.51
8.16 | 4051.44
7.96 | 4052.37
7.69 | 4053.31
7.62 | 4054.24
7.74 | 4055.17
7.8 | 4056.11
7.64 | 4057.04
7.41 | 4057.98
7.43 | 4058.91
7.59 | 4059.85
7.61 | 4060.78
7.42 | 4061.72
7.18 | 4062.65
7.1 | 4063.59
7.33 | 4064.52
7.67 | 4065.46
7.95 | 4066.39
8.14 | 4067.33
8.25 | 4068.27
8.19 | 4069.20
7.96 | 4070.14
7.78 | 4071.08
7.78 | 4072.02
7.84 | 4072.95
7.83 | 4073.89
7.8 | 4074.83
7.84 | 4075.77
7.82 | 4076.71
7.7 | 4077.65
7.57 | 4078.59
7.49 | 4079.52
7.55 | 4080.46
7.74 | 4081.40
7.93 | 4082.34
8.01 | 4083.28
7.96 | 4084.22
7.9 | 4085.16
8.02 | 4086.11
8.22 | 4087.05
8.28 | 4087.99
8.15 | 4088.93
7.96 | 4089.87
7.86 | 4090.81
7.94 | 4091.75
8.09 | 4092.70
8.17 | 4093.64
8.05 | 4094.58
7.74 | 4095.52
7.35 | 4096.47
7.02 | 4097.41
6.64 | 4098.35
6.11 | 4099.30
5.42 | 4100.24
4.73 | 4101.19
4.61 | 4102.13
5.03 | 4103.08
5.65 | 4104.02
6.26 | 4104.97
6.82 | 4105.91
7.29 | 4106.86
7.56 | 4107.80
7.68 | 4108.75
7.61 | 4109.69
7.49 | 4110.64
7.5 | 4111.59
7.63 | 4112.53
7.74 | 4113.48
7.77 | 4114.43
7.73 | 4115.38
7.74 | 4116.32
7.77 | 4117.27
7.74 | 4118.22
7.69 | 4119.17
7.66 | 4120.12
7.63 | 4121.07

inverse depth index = 1.55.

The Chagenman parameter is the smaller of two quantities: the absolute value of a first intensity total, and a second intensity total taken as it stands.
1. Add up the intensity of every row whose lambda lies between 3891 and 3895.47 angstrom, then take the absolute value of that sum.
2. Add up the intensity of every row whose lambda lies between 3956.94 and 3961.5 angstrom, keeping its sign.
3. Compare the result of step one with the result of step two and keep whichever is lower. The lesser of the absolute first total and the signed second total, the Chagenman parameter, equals 33.0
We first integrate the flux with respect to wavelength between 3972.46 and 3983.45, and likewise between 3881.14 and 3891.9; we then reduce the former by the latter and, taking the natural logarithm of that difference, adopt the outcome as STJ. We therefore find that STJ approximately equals 2.5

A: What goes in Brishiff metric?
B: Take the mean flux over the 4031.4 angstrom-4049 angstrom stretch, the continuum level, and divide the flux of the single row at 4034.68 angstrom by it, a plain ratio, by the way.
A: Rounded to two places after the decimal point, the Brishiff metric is 0.99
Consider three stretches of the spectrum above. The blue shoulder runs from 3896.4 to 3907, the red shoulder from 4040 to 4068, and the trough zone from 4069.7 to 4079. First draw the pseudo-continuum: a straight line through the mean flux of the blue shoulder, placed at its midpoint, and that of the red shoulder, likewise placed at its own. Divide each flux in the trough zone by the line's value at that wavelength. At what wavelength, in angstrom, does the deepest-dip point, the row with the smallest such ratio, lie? 4078.59 angstrom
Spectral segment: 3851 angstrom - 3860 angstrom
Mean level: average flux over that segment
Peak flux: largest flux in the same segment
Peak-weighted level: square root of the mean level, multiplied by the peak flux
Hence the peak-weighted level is 22.2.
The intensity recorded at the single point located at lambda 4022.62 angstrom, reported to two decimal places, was 7.86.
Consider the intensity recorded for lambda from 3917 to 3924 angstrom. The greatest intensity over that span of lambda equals 7.33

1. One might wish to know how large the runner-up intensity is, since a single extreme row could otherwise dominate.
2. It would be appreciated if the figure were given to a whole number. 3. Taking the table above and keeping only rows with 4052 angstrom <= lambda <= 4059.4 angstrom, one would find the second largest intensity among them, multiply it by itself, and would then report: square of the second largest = 61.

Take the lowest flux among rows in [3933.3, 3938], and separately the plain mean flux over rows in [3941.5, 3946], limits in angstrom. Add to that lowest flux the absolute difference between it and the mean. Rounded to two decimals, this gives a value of 6.58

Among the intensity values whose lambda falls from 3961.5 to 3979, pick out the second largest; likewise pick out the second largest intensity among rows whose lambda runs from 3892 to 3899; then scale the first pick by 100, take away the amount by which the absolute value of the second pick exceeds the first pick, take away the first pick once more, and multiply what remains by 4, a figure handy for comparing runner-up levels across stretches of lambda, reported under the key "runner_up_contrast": 2820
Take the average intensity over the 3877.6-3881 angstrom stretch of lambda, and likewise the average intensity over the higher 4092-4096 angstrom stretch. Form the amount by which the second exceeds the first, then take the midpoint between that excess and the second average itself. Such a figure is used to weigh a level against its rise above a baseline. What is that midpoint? 4.4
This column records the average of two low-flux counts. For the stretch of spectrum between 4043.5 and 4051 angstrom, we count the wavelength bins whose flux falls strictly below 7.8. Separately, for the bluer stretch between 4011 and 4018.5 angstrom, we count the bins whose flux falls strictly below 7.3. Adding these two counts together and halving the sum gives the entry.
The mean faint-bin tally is 3.0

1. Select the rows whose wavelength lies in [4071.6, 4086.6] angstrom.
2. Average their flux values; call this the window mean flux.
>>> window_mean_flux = 7.80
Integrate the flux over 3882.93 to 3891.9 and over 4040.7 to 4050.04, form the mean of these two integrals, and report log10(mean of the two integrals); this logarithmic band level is 1.79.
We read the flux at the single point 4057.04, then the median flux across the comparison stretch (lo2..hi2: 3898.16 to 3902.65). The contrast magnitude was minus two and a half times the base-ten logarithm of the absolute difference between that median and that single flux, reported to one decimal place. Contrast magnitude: 1.7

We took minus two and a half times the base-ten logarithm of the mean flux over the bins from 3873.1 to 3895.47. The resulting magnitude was -2.08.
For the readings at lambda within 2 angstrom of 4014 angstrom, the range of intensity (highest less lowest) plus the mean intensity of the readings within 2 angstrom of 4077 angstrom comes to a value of 7.88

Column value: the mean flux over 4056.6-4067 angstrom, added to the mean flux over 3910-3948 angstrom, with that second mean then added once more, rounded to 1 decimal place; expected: 19.7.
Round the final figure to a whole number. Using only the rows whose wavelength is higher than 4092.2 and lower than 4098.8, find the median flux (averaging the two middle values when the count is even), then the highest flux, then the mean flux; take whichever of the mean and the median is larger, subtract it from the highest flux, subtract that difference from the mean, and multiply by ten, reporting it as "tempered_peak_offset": 72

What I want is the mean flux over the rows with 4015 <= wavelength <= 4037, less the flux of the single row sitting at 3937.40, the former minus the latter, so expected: 2.6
